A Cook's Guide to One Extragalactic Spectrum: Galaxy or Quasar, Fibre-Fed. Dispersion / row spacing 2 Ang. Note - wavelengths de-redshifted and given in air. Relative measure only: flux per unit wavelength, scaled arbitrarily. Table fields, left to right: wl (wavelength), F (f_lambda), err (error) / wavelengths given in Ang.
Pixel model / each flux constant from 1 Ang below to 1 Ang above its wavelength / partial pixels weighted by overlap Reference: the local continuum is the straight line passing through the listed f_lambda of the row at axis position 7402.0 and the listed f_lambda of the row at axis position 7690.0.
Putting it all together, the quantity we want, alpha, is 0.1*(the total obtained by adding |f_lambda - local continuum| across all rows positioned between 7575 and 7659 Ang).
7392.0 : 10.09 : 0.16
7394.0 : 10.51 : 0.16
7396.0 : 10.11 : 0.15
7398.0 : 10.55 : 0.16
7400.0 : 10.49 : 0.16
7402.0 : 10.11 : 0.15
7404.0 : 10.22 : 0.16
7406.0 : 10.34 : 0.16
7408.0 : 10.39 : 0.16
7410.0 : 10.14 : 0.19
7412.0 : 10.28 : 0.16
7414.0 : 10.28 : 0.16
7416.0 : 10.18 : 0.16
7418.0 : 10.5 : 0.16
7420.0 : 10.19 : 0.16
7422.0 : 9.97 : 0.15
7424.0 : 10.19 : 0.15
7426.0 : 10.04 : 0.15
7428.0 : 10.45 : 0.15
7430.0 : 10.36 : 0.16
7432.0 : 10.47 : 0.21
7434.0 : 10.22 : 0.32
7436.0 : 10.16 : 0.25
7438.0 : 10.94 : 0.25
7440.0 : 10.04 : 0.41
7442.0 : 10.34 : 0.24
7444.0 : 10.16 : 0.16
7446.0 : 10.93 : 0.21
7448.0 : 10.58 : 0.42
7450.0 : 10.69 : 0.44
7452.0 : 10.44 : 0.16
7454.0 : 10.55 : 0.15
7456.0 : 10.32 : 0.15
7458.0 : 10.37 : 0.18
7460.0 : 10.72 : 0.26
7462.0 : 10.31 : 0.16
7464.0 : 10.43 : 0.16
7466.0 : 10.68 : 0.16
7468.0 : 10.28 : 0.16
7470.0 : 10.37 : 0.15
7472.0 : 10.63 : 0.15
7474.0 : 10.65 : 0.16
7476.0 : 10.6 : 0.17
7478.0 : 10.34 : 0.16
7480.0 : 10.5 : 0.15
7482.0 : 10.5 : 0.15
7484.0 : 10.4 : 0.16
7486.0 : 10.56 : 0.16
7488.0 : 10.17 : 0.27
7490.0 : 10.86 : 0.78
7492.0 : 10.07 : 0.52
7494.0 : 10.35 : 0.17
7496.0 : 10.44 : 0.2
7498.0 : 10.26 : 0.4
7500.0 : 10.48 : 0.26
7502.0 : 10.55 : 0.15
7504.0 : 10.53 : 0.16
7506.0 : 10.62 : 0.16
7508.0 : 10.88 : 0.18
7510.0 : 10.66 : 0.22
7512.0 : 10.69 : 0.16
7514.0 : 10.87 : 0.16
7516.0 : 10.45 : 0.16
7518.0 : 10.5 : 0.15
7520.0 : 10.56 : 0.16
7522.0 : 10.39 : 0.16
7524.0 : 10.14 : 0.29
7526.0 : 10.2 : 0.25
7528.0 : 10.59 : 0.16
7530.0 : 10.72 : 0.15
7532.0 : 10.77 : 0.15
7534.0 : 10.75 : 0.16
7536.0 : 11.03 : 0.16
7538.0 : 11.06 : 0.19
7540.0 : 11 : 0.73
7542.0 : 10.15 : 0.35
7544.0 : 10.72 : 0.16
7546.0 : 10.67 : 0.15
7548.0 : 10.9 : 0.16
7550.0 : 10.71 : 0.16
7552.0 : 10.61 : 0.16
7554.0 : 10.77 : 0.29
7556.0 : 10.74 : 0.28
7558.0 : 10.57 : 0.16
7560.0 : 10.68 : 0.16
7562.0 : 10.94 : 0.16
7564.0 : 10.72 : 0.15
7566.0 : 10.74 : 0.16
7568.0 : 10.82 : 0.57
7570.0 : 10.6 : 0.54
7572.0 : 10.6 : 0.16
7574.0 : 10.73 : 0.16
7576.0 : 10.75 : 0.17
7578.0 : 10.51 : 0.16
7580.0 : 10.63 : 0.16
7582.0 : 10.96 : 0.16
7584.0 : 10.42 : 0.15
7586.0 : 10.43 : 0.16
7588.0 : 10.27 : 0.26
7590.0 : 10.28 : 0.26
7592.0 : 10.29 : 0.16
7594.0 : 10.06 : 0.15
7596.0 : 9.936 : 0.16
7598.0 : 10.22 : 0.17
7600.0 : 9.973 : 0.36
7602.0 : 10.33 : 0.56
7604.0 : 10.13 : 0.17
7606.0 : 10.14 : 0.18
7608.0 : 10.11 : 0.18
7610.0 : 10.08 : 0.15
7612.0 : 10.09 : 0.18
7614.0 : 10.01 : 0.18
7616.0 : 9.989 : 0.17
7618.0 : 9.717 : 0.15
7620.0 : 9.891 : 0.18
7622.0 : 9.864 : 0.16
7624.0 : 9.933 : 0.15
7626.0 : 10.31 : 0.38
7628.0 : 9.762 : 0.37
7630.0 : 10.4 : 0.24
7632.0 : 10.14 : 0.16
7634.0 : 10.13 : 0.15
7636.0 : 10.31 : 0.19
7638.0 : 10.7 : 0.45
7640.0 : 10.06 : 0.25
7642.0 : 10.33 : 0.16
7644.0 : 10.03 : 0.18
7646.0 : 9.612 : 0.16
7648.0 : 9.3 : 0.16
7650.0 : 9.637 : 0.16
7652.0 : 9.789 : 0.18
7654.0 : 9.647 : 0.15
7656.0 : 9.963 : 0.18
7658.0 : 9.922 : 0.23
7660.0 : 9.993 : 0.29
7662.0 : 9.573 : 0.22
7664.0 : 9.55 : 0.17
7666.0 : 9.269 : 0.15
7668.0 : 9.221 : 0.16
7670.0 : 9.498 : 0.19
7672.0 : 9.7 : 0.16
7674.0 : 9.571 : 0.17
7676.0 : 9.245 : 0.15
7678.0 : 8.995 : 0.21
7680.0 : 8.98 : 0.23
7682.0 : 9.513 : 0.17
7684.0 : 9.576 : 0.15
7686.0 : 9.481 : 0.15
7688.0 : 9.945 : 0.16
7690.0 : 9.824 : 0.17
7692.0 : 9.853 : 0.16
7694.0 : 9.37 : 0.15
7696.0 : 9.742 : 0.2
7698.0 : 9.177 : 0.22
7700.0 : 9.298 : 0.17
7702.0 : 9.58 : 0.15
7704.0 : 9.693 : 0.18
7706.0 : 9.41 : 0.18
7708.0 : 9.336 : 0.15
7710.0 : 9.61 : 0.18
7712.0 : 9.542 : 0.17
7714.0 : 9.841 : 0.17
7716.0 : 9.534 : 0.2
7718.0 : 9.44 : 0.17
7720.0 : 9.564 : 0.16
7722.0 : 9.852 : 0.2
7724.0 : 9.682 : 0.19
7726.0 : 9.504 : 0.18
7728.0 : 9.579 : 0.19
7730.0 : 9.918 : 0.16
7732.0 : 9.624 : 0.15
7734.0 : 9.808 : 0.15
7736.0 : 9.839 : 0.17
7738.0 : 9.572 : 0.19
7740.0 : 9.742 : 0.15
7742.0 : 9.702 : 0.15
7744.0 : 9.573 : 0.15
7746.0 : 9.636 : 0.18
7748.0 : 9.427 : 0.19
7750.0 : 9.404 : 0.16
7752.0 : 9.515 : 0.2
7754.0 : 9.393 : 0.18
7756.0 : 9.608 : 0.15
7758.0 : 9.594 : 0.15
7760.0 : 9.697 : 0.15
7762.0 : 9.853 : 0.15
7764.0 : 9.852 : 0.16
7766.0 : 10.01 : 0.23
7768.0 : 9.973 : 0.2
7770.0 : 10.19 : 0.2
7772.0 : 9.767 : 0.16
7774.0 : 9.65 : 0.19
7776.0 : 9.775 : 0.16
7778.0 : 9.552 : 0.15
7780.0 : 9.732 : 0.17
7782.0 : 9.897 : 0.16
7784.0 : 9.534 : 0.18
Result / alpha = 1.27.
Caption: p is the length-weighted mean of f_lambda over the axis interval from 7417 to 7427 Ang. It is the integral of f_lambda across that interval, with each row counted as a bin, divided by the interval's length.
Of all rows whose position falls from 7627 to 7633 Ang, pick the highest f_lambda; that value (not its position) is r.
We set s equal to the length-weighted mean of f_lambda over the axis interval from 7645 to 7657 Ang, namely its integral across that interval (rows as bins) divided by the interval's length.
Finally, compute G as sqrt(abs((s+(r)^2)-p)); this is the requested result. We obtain 10.4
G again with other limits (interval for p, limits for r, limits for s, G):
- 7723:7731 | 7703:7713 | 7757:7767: 9.7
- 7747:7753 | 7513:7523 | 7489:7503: 10.9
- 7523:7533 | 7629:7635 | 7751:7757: 10.4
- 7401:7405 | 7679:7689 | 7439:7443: 9.9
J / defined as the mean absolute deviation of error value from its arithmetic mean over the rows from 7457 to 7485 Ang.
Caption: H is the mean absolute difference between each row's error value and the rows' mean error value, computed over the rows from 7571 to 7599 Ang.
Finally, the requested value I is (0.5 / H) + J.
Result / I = 20.4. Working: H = 0.024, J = 0.016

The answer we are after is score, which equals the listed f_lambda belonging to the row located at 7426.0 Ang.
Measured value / 10.04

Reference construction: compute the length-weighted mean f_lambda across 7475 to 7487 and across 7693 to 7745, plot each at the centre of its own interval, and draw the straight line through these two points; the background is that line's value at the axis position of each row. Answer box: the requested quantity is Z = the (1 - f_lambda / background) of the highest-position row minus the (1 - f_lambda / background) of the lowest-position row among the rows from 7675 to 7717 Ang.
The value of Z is -0.045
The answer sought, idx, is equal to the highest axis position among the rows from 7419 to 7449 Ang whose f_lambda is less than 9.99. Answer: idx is 7422.0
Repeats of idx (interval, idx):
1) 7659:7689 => 7688.0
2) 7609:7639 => 7628.0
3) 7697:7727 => 7726.0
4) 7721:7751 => 7750.0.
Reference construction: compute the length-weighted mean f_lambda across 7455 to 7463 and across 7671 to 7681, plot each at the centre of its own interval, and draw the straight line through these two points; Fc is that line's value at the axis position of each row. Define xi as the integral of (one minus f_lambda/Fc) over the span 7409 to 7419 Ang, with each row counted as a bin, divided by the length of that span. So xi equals 0.036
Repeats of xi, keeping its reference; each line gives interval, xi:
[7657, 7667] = -0.031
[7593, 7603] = -0.041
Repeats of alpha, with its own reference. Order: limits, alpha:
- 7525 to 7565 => 1.49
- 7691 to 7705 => 0.21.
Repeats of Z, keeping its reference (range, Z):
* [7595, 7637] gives -0.053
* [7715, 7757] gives -0.023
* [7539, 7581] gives 0.021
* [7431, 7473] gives -0.029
